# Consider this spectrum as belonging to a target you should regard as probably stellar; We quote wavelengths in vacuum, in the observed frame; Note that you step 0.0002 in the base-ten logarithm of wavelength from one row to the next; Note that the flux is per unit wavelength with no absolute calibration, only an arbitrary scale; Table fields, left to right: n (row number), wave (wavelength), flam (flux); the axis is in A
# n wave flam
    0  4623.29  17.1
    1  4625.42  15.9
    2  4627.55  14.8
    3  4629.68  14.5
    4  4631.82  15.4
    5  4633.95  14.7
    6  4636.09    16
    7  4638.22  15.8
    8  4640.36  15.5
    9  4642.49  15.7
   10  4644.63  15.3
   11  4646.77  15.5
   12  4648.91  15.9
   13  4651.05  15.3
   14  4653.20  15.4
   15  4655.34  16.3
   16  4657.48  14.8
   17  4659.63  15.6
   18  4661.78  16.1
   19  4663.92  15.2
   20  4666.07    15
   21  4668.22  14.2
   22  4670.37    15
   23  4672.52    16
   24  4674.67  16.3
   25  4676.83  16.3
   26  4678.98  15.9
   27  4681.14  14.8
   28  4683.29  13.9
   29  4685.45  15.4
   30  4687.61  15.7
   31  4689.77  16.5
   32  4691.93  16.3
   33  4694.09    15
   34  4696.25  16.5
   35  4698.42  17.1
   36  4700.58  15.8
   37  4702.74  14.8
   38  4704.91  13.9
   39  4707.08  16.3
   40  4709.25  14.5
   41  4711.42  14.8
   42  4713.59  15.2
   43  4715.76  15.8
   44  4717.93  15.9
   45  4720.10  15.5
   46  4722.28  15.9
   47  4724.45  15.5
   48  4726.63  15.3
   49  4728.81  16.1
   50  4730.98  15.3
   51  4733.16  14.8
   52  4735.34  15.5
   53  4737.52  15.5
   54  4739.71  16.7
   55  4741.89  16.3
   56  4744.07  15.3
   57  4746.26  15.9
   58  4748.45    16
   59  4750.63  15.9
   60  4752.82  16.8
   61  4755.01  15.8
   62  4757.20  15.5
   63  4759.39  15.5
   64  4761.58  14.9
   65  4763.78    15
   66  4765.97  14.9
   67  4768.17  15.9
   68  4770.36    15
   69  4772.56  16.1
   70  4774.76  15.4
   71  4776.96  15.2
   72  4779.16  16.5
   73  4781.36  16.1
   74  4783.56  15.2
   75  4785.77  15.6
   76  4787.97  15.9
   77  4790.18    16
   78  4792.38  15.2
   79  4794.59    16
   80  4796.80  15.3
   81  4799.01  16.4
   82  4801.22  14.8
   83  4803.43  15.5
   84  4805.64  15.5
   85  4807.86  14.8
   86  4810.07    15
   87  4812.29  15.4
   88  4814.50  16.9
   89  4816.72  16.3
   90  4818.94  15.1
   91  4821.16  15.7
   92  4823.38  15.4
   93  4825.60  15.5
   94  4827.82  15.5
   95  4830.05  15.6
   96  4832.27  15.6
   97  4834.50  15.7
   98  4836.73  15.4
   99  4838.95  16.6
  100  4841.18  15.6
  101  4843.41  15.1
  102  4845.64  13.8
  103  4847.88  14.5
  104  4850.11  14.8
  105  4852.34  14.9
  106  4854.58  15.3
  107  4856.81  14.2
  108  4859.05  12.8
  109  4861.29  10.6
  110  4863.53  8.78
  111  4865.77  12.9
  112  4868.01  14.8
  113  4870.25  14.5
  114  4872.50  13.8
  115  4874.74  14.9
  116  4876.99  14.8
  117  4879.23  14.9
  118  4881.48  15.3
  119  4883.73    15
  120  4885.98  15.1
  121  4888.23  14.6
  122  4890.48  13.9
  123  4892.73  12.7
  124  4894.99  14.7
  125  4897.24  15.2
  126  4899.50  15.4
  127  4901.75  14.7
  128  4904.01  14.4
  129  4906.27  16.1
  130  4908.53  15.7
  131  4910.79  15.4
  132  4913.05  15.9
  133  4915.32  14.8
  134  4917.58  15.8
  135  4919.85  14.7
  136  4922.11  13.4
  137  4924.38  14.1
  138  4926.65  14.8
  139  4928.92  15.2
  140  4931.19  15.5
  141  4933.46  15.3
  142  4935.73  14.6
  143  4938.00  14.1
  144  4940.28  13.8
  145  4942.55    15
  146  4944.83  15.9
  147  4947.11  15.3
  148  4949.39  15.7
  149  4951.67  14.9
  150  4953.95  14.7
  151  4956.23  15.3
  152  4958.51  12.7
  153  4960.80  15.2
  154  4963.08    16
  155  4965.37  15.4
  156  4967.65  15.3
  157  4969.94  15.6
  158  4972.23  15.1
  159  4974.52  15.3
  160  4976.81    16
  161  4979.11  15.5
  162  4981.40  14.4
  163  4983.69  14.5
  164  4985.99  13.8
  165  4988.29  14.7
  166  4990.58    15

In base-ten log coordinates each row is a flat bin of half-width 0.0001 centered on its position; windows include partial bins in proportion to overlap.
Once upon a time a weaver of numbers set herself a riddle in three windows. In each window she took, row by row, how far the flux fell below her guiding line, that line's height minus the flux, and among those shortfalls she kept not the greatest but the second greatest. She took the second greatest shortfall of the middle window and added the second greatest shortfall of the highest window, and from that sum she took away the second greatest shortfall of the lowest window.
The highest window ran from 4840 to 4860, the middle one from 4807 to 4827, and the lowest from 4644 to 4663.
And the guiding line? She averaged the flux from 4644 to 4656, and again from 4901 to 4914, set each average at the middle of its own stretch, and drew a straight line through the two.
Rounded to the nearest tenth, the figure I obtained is 1.8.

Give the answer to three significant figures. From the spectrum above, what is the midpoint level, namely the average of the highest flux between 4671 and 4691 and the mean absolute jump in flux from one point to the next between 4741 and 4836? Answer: 8.53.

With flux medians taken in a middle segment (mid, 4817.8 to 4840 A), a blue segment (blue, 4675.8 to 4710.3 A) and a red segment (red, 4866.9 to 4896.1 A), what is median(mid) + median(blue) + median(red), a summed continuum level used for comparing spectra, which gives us 46.1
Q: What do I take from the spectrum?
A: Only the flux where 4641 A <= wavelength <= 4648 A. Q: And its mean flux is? 15.5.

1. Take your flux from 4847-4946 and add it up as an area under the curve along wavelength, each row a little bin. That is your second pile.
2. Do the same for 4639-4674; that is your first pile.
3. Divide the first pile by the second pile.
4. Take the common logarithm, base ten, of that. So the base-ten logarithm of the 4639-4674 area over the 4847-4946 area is -0.4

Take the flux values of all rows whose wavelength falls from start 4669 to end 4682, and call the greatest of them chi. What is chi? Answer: 16.3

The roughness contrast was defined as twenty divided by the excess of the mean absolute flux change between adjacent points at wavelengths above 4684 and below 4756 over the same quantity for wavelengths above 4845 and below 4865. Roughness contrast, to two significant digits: -70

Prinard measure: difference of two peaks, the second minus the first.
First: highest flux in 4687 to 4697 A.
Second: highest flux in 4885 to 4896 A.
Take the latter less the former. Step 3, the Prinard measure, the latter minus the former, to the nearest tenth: -1.4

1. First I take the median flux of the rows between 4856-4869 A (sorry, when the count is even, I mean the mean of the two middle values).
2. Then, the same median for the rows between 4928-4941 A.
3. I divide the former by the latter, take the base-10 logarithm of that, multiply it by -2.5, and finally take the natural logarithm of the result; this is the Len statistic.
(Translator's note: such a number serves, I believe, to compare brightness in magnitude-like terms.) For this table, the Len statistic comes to -1.83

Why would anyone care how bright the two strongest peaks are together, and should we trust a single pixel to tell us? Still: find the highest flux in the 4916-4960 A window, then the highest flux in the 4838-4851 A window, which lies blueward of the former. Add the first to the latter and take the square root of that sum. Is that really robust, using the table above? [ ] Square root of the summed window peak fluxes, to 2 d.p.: 5.70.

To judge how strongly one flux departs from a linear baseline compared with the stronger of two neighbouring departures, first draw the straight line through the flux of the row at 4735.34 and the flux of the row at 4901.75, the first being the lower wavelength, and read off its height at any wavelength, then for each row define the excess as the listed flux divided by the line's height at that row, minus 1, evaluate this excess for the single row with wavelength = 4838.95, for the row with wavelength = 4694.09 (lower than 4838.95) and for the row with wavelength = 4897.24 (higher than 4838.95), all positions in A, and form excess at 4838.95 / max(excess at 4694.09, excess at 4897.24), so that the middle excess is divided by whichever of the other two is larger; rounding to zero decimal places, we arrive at 3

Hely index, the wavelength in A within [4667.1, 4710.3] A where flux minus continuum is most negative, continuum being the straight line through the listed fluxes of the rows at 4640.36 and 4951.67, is 4683.29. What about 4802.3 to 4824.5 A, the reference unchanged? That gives 4807.86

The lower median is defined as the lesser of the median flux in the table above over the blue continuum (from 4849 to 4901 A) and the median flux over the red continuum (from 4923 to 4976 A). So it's 14.80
